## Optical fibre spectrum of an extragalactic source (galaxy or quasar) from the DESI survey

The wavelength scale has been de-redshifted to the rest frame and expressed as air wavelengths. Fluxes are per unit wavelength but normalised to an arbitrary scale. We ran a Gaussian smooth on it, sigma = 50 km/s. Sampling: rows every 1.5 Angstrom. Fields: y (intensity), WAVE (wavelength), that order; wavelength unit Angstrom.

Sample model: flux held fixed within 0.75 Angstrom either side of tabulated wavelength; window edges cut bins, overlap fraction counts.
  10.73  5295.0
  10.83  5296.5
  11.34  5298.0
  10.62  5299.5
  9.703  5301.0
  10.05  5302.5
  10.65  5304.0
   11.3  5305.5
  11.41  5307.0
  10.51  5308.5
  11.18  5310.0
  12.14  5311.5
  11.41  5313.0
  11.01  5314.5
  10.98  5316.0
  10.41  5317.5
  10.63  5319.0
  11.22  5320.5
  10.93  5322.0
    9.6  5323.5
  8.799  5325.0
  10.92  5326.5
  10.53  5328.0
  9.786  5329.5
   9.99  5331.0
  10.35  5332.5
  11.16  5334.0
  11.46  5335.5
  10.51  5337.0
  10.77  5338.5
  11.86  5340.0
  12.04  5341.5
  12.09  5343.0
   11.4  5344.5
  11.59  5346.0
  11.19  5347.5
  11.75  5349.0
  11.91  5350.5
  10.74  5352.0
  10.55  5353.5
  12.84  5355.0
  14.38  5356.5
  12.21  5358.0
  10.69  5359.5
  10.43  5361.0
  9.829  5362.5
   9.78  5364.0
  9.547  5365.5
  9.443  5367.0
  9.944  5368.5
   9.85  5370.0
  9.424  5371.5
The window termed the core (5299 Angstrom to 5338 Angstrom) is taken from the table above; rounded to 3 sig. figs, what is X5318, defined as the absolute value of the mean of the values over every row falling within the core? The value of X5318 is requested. 10.7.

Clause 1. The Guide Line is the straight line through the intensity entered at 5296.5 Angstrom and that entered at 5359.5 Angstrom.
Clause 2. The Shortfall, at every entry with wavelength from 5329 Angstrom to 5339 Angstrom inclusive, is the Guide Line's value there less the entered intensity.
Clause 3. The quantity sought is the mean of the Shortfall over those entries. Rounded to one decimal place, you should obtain 0.2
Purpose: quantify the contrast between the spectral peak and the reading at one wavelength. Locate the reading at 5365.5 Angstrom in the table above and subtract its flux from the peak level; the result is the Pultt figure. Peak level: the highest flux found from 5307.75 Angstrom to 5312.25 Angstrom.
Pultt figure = 2.6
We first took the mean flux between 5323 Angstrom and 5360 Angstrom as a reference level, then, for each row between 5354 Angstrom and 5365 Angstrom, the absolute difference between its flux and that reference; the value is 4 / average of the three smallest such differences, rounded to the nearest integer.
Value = 5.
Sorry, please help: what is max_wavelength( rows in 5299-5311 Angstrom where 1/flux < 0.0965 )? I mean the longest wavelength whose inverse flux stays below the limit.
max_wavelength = 5310.0 Angstrom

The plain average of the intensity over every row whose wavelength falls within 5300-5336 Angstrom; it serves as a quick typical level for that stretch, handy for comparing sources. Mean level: 10.7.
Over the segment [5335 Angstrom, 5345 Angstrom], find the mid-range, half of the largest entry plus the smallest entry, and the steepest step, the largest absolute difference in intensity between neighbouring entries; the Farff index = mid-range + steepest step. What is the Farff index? 12.4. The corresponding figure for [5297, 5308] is 11.5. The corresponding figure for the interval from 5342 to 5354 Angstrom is 12.5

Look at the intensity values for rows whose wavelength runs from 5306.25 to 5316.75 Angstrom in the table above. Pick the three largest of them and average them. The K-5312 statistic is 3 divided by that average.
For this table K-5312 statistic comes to 0.257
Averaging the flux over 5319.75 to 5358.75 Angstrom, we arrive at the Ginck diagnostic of 11.2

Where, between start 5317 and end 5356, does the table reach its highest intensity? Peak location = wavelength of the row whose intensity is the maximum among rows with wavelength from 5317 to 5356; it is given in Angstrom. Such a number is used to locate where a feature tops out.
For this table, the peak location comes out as 5355.0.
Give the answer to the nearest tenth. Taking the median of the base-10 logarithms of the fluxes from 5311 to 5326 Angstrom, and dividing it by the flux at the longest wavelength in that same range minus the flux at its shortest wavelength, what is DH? -0.3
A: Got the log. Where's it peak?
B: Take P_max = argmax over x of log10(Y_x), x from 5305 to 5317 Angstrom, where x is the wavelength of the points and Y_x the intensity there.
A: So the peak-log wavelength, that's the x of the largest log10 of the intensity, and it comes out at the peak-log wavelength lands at 5311.5 Angstrom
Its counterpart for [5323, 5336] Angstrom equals 5335.5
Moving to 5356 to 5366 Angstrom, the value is 5356.5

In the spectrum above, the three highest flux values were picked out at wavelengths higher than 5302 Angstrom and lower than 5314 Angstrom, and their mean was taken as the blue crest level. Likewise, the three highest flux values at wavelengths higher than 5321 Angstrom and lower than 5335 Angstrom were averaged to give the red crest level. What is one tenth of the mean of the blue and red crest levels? 1.13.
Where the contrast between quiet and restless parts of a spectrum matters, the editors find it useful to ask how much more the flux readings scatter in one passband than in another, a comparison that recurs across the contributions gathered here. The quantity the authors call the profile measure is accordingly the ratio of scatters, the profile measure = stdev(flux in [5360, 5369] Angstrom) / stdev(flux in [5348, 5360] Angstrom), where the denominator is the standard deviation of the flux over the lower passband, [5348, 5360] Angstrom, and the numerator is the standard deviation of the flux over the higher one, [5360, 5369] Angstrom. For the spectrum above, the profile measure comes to 0.3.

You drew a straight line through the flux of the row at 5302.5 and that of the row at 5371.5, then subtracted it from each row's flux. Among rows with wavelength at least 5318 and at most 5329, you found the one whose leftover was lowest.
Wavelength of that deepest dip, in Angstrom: 5325.0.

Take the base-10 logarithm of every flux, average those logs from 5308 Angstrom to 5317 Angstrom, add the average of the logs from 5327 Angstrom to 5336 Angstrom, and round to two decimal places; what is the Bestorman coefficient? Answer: 2.07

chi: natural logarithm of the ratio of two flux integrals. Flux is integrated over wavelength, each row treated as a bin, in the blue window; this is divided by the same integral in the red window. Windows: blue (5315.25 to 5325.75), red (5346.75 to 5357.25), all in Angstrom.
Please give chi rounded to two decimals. -0.14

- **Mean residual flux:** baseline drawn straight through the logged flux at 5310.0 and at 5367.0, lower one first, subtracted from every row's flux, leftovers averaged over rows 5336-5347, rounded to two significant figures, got 1.2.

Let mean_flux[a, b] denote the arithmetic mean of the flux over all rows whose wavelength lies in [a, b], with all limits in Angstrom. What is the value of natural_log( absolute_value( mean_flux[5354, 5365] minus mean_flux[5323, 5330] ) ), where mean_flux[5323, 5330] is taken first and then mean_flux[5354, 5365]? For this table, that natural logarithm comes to 0.4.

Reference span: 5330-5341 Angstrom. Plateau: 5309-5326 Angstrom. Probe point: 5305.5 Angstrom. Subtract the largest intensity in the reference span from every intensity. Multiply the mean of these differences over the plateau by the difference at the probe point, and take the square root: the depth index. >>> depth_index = 0.79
